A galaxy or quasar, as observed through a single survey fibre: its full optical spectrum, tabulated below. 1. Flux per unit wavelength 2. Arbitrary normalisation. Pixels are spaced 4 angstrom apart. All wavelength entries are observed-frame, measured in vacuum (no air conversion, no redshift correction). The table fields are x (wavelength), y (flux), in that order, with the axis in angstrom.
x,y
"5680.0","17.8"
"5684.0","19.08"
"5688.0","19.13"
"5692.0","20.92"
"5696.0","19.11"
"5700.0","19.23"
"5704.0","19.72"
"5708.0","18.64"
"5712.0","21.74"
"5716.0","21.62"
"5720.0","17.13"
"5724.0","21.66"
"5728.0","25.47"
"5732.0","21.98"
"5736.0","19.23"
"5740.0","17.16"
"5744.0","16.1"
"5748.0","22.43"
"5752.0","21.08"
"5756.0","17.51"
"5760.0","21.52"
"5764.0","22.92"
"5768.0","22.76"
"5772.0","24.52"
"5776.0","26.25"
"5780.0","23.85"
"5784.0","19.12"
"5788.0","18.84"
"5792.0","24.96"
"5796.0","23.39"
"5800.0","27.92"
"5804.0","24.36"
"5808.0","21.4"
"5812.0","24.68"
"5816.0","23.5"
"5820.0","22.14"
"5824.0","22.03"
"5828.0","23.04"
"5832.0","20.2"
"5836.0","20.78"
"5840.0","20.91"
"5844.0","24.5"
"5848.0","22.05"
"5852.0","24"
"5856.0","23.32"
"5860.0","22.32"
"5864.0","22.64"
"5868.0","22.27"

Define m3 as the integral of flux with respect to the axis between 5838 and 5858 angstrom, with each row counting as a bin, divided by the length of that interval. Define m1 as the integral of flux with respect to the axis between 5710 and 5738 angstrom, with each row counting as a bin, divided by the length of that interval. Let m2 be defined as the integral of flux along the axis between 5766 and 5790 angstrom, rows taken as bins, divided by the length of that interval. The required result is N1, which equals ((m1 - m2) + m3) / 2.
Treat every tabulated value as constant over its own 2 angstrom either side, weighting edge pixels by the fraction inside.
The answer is 10.83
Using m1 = 21.3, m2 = 22.6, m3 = 23.0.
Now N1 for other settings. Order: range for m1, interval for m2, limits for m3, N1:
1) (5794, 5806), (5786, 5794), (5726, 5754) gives 11.91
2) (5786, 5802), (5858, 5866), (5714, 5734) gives 11.43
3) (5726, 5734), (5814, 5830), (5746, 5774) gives 11.43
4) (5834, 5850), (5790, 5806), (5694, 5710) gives 8.04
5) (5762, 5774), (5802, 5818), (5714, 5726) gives 10.03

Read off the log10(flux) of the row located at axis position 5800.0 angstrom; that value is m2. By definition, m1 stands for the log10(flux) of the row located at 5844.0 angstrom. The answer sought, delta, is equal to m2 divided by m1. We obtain 1.04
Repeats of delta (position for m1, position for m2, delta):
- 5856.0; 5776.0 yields 1.04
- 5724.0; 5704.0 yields 0.97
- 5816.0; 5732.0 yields 0.98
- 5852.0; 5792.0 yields 1.01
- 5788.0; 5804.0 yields 1.09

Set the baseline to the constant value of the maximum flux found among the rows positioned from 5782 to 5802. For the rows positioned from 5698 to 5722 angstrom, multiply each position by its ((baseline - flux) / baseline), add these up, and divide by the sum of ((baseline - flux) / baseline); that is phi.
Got 5710.1 angstrom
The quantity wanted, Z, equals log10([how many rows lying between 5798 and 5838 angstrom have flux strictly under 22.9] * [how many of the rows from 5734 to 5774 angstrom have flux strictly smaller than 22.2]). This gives 1.48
